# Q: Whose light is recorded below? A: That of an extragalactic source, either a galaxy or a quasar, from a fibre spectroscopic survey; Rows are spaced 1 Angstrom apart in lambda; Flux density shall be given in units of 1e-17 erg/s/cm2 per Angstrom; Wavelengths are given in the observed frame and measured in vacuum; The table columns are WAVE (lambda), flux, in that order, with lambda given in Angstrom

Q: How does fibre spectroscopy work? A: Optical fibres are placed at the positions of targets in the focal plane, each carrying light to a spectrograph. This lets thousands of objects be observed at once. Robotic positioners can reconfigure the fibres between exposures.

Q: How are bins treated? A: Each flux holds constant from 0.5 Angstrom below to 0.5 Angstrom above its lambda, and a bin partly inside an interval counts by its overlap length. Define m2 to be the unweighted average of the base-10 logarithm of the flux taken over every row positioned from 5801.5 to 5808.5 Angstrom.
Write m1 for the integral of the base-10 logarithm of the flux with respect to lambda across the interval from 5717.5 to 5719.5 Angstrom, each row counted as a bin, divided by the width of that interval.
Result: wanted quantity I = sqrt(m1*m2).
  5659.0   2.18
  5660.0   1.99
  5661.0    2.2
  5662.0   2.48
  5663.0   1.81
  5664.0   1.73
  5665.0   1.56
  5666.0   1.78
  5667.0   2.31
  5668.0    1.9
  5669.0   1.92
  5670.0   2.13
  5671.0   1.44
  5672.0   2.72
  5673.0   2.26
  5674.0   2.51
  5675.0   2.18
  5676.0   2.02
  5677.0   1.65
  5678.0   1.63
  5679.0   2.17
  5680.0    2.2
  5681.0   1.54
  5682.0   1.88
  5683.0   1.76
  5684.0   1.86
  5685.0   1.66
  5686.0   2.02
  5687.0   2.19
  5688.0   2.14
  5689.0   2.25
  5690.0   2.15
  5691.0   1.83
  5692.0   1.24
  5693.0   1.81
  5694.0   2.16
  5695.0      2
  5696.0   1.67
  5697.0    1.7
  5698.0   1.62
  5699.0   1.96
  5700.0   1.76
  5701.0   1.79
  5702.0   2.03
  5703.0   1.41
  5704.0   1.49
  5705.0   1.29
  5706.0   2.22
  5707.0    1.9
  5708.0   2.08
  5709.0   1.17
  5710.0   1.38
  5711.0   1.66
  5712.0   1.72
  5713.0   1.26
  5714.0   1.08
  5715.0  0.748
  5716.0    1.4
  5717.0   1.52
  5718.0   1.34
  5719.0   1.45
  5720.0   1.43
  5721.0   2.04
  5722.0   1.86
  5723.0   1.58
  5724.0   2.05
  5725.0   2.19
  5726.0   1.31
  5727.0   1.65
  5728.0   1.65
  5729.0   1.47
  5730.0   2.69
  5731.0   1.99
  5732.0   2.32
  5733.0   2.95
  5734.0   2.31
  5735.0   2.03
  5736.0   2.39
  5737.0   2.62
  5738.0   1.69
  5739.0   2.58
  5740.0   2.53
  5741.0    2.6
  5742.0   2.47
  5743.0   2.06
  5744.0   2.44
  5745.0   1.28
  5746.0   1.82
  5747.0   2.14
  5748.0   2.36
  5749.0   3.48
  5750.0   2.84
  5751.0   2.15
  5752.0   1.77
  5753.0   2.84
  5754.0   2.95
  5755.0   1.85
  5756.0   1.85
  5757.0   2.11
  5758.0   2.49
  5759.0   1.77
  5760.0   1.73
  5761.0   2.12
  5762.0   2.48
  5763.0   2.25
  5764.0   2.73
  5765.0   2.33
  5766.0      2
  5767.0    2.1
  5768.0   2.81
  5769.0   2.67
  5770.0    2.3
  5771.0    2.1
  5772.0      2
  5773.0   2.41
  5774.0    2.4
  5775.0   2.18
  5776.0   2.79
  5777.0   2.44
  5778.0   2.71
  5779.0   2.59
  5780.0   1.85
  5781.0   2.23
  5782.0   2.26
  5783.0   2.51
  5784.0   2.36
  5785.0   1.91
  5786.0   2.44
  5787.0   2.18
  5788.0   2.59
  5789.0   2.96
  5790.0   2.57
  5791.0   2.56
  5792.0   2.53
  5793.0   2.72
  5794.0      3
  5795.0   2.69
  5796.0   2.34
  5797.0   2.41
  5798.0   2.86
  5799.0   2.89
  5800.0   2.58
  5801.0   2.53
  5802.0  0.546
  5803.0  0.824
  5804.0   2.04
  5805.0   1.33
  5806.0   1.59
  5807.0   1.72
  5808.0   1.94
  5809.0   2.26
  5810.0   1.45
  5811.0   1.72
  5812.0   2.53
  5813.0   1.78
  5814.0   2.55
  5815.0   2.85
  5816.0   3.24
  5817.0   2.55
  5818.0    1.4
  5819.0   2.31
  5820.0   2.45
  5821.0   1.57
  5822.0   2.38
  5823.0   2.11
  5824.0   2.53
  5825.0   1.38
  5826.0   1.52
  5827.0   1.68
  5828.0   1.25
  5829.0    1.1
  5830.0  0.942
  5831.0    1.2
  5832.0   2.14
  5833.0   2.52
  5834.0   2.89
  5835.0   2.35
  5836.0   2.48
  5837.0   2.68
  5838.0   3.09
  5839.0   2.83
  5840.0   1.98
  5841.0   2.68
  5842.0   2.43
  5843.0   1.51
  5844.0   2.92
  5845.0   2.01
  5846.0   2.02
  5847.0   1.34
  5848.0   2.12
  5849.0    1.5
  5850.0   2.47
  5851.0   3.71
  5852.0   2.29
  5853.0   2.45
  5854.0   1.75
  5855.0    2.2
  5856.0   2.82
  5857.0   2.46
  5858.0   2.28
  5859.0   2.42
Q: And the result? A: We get 0.129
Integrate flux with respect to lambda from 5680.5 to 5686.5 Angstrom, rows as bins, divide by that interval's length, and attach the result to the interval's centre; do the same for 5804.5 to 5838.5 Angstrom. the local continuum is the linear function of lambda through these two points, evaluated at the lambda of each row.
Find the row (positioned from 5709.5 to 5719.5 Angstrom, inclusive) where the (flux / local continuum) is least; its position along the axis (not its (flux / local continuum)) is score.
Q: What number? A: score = 5715.0 Angstrom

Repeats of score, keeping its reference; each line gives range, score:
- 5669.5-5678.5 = 5671.0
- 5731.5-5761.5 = 5745.0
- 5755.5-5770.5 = 5760.0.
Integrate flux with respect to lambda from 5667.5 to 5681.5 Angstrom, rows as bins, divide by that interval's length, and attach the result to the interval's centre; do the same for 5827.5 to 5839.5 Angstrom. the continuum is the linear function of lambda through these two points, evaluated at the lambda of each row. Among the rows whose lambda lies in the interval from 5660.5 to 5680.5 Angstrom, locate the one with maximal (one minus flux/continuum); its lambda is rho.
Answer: 5671.0 Angstrom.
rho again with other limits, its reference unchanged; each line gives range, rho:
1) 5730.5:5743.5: 5738.0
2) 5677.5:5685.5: 5681.0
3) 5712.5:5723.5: 5715.0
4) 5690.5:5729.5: 5715.0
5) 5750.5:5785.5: 5760.0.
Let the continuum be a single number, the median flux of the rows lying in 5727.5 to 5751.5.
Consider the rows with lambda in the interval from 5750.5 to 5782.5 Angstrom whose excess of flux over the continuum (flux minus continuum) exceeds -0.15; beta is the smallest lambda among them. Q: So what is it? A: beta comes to 5753.0 Angstrom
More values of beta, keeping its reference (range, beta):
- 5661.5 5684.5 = 5662.0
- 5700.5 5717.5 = 5706.0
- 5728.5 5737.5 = 5730.0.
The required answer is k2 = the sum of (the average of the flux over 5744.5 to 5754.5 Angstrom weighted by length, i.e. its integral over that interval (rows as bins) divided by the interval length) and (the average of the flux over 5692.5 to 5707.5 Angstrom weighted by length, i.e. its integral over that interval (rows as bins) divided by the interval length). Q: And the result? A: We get 4.2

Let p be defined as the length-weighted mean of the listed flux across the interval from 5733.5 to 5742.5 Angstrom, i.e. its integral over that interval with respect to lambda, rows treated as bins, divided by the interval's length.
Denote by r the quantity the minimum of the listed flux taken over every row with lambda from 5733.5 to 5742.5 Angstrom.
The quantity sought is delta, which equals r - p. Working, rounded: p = 2.36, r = 1.69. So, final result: -0.67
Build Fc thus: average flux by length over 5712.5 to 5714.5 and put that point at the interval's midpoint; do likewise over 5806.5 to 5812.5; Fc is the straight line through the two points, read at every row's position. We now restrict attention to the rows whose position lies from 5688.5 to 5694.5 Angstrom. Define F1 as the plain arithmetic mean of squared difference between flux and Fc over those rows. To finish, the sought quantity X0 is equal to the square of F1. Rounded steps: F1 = 1.0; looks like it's 0.9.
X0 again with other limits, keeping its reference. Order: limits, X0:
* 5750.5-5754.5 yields 1.3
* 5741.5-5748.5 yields 0.3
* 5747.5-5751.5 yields 3.3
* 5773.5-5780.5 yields 0.4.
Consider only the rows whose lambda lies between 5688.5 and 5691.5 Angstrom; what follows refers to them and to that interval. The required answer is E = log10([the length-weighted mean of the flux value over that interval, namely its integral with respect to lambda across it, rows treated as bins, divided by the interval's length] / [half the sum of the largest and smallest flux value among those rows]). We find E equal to 0.008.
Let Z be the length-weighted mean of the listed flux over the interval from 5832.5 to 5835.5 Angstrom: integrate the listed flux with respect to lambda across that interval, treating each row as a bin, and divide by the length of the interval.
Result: 2.59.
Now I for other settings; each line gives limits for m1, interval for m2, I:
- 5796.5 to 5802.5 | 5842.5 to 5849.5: 0.288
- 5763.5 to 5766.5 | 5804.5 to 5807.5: 0.262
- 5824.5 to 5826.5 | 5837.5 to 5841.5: 0.259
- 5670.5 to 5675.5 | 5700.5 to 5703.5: 0.282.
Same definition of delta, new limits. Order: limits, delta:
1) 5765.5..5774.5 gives -0.31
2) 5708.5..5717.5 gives -0.58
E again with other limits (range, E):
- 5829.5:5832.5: -0.033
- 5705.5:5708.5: 0.001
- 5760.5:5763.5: -0.003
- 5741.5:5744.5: 0.011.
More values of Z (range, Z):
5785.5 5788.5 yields 2.40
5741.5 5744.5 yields 2.32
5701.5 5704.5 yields 1.64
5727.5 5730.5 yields 1.94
